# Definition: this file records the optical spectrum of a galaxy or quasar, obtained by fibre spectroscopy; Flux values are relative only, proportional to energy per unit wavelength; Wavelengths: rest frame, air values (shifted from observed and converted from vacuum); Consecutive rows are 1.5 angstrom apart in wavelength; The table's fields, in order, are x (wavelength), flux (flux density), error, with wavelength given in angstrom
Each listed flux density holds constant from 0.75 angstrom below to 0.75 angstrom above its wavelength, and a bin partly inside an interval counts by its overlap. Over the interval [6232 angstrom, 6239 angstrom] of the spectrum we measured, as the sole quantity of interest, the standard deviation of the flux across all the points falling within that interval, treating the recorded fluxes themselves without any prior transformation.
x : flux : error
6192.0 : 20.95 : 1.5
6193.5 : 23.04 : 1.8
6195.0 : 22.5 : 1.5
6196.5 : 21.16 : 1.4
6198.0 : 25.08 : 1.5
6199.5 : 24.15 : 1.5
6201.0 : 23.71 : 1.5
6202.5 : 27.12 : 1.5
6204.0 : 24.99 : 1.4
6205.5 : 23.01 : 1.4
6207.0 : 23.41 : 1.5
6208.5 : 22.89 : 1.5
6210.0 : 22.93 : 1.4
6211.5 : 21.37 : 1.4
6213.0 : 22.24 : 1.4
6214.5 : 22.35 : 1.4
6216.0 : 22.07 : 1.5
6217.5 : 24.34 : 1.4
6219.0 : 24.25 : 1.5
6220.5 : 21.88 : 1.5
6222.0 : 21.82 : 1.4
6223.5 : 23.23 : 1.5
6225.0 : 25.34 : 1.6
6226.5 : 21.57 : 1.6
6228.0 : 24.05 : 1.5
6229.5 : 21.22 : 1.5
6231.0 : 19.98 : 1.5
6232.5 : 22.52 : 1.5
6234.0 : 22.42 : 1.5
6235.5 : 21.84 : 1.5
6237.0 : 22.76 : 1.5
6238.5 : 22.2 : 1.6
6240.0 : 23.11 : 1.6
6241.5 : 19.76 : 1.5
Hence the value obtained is 0.3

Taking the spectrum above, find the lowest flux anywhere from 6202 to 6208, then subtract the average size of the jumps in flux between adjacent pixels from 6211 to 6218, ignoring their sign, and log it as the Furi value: 22.1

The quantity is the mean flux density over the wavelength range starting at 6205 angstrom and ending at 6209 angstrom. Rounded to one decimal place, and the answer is 23.1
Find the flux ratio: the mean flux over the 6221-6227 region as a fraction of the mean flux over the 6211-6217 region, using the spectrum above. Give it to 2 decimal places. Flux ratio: 1.04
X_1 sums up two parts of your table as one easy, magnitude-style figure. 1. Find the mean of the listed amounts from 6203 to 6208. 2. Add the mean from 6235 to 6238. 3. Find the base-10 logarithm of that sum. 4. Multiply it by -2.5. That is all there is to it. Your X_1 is -4.16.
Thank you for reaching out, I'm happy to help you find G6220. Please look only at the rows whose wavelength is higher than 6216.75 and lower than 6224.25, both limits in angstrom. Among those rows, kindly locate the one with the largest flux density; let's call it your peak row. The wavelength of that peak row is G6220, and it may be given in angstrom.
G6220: 6217.5 angstrom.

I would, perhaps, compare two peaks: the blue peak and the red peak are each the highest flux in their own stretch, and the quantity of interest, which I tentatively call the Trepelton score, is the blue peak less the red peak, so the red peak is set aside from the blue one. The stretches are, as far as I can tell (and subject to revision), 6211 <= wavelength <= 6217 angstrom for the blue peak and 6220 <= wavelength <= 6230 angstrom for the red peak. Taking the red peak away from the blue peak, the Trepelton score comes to -3.0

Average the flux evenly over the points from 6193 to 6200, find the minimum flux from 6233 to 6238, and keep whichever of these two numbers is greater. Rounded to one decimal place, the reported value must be 23.2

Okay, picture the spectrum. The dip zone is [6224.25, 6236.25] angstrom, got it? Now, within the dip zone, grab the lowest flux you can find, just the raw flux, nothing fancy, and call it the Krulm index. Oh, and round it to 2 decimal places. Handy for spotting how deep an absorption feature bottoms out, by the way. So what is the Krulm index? 19.98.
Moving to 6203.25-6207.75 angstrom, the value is 23.01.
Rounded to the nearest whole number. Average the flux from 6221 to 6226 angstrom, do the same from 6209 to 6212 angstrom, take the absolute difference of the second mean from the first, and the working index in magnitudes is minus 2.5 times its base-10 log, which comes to 0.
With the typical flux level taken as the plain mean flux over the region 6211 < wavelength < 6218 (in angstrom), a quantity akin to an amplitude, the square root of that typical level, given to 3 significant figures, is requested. 4.74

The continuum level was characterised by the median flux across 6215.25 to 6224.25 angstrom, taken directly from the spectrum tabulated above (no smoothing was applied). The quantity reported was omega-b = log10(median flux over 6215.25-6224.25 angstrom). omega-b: 1.36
